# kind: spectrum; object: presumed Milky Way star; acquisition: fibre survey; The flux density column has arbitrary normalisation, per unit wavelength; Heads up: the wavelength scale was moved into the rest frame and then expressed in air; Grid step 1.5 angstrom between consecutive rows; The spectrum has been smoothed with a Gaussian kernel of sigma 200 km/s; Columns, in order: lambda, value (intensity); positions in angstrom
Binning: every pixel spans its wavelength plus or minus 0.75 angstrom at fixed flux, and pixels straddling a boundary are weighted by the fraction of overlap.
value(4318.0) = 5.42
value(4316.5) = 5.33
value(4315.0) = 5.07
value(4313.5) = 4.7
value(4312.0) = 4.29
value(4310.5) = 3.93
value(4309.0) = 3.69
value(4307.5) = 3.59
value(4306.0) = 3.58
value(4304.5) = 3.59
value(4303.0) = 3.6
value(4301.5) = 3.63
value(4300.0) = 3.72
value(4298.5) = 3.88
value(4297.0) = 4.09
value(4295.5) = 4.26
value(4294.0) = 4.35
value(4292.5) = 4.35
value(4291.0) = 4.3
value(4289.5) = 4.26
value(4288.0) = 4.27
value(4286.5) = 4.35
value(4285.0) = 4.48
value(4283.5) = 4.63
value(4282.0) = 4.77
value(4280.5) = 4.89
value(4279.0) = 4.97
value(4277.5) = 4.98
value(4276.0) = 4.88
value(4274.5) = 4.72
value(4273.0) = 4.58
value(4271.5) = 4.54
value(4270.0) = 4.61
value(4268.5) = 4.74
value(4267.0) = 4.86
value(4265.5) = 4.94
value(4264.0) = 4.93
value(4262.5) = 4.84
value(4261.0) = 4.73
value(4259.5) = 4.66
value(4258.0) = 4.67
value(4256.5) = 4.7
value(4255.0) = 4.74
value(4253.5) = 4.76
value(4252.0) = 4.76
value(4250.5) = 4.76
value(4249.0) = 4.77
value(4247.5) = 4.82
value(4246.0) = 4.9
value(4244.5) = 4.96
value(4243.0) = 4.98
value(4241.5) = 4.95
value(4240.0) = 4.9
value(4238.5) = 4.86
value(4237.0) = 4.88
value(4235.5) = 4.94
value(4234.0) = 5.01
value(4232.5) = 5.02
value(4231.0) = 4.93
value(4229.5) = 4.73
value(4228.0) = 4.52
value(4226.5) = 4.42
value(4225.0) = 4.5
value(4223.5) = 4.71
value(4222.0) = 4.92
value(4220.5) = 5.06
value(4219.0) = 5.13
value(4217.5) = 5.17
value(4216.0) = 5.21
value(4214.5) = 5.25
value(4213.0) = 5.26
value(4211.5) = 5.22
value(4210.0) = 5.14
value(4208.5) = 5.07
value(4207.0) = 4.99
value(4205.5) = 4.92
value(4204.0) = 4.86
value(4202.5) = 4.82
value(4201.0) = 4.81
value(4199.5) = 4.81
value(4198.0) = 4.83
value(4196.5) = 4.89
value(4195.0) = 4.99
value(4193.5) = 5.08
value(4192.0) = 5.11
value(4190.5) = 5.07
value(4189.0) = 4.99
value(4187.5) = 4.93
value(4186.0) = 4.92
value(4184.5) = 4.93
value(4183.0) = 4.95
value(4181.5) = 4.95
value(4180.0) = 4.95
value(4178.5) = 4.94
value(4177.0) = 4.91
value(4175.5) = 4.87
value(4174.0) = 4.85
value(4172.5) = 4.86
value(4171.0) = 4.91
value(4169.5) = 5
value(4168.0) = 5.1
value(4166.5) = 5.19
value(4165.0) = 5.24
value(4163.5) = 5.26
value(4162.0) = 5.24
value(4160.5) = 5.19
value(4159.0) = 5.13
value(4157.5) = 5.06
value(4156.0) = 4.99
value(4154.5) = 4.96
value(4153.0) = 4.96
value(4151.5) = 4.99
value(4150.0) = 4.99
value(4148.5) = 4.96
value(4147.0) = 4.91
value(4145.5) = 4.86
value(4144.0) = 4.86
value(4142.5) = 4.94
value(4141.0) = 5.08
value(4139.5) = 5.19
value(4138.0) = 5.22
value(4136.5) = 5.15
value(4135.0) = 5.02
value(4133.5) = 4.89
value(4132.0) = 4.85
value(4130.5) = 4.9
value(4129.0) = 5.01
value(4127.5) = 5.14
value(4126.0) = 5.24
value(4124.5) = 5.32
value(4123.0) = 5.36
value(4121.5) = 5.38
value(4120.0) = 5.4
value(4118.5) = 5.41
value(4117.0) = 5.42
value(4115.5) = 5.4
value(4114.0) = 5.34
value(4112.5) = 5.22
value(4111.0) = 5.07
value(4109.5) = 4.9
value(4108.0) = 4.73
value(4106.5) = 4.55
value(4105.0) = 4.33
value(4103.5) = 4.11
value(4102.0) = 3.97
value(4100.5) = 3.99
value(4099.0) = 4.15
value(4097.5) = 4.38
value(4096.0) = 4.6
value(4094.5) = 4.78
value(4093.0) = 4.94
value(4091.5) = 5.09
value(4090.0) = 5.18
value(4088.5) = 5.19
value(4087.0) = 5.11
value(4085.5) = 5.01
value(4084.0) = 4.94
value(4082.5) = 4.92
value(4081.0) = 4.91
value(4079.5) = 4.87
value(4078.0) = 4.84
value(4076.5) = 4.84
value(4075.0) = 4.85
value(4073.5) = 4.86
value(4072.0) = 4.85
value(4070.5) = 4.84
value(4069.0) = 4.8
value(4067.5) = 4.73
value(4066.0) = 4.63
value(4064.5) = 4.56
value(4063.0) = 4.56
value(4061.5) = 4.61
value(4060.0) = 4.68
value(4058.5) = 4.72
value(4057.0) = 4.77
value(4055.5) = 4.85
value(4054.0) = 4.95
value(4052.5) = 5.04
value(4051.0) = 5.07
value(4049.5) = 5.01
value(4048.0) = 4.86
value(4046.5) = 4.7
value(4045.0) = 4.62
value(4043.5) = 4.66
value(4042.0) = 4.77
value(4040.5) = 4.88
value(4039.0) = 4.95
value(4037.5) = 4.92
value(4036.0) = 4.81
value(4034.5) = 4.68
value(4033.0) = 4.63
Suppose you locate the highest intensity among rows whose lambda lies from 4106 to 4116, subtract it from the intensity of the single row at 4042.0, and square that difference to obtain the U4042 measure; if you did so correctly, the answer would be 0.40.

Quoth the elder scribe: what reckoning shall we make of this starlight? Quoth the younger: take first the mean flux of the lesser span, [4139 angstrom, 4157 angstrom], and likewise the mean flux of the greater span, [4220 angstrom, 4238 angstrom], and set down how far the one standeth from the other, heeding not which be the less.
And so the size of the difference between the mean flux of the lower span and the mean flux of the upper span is 0.17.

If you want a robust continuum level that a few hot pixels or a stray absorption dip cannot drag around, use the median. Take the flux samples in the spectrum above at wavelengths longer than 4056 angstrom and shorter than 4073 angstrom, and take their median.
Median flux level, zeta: 4.72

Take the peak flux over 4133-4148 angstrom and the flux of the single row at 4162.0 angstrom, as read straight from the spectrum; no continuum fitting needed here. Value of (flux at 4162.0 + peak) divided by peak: 2.00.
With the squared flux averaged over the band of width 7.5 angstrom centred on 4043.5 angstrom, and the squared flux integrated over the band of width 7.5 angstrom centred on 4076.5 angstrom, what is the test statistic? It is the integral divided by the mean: 7.9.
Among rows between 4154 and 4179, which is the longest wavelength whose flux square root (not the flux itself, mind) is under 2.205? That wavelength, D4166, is 4174.0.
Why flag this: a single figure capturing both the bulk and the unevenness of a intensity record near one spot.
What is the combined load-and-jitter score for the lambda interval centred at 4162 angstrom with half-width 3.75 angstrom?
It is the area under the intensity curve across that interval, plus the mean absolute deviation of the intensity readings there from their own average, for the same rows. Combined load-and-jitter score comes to 39.1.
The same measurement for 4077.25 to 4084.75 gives 36.8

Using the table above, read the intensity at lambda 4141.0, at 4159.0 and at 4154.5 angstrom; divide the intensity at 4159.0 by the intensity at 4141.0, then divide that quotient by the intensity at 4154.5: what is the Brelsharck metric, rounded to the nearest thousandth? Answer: 0.204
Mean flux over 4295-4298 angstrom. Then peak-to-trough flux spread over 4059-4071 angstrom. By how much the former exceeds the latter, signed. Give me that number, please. 3.9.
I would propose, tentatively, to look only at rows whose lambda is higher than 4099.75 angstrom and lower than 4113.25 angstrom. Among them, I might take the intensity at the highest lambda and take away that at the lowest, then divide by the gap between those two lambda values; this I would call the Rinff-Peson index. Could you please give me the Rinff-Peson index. 0.10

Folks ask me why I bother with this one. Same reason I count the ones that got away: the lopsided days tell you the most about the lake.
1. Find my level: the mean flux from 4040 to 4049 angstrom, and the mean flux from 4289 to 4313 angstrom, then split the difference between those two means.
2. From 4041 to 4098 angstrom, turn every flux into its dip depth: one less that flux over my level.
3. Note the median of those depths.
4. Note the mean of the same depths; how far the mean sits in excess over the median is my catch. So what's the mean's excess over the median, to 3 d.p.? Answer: 0.003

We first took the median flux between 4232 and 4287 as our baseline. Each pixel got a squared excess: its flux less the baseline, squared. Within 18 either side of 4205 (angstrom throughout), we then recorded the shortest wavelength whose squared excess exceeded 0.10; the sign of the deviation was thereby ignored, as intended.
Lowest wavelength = 4210.0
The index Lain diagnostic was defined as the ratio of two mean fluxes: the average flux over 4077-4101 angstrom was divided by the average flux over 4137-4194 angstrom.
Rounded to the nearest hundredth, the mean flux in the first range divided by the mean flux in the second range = 0.96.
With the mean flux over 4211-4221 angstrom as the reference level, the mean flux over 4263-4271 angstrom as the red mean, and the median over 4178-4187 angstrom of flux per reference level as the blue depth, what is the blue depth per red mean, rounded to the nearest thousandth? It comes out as 0.198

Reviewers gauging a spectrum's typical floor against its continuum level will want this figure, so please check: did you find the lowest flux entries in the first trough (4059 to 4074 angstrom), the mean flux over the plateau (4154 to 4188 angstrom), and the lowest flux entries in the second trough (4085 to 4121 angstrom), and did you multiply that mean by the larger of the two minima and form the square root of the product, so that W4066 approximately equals 4.782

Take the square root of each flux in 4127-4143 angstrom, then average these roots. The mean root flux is 2.244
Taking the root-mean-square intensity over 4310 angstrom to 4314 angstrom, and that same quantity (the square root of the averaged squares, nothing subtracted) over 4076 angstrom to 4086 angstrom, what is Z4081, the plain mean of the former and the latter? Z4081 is 4.6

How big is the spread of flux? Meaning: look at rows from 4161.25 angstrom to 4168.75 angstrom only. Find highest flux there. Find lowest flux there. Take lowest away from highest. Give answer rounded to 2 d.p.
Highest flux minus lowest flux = 0.16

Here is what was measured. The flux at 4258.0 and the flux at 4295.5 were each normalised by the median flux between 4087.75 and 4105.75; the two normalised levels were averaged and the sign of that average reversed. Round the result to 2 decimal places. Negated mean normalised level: -0.99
